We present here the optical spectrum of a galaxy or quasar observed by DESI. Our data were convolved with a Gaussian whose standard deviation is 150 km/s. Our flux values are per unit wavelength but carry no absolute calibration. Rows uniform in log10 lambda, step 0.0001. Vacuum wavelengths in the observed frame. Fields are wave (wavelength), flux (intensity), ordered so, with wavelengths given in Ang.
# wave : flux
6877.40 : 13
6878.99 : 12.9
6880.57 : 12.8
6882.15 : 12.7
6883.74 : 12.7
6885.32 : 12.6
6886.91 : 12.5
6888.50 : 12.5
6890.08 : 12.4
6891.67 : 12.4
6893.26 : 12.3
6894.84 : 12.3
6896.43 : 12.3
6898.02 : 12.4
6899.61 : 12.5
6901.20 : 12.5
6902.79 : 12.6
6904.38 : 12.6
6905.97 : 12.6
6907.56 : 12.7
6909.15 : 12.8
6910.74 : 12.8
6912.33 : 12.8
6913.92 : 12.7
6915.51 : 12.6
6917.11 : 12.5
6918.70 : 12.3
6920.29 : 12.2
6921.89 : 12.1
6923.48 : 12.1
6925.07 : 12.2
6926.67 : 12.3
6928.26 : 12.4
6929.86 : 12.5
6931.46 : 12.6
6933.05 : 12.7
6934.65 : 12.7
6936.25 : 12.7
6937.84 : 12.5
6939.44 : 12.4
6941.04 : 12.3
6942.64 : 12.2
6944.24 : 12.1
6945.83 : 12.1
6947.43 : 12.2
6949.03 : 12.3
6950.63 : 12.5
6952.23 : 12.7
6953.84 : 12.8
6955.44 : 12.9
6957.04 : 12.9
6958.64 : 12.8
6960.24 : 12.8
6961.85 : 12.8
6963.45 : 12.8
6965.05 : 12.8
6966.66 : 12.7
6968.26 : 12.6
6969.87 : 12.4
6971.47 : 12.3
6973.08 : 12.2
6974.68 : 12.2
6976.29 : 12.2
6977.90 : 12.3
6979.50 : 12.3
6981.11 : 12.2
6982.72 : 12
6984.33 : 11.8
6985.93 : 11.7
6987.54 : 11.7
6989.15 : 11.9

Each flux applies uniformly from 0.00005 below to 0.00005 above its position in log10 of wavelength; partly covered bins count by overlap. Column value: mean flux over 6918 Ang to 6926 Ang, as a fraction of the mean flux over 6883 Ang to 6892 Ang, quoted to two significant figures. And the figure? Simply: 0.97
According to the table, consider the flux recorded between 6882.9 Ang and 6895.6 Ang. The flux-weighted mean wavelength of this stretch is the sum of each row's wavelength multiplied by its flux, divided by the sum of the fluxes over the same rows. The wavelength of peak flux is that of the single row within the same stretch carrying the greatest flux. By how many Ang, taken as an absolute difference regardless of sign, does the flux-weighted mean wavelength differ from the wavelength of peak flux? 5.5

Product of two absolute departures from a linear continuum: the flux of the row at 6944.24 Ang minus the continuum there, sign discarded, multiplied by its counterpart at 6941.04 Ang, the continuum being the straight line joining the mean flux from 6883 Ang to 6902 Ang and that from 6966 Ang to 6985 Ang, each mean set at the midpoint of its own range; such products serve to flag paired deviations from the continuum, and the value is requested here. 0.010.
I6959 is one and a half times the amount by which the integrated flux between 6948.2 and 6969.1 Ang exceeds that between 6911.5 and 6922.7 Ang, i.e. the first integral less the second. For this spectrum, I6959 189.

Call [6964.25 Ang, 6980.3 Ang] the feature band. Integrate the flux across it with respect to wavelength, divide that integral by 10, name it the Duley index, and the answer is 19.9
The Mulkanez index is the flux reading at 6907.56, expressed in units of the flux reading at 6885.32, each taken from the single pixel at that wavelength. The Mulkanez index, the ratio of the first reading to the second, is 1.01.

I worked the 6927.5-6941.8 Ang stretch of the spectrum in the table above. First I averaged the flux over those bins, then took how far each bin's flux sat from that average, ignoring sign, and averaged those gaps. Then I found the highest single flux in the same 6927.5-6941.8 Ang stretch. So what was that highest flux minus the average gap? 12.6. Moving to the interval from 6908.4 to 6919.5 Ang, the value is 12.6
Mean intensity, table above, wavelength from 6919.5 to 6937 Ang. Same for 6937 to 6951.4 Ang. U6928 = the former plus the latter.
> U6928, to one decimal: 24.7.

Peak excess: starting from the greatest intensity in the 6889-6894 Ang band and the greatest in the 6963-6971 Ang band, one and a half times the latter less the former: 6.8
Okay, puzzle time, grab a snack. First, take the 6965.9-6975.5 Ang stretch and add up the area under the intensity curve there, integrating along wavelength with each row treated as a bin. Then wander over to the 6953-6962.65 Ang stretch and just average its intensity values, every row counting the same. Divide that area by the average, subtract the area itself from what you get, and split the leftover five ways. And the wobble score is -22.0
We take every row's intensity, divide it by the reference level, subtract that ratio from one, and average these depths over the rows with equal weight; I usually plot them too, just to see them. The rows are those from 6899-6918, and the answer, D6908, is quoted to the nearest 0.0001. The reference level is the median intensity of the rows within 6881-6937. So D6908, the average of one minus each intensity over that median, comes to -0.0113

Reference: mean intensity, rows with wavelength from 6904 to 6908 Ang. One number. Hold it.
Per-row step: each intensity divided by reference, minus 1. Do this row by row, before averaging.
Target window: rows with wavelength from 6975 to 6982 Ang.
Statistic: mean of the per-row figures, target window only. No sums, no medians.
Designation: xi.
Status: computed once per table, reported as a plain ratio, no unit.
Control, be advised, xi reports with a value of -0.03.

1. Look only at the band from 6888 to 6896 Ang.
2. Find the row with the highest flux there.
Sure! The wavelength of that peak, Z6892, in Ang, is 6888.50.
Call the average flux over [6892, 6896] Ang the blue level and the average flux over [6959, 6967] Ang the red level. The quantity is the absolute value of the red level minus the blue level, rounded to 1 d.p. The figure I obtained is 0.5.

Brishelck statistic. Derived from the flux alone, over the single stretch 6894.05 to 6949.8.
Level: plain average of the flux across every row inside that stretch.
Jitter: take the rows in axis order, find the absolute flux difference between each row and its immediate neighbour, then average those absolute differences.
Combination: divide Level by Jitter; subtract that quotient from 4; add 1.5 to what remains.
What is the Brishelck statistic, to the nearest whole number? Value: -157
